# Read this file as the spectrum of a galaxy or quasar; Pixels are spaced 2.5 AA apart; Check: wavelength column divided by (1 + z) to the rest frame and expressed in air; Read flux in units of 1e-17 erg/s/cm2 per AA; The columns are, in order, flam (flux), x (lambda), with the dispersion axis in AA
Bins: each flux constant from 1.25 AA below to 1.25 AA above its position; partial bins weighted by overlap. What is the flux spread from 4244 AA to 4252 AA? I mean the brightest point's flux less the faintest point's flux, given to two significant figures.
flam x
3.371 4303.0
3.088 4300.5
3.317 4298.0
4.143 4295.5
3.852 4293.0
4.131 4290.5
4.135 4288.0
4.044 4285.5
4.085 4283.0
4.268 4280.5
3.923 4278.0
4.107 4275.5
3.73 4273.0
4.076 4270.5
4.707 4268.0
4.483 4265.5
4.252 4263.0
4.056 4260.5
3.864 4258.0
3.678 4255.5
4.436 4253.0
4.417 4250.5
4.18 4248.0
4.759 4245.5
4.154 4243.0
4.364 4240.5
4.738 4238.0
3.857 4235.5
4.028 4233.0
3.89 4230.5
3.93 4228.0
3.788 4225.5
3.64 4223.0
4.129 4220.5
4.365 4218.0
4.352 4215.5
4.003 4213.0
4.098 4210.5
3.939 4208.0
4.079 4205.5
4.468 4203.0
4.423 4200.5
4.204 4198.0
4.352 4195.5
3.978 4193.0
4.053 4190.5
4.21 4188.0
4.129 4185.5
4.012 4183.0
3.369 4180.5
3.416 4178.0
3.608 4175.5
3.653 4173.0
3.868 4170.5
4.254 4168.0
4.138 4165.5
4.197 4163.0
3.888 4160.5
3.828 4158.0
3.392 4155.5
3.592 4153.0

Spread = 0.58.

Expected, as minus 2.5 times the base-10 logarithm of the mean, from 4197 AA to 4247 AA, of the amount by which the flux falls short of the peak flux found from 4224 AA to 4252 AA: 0.56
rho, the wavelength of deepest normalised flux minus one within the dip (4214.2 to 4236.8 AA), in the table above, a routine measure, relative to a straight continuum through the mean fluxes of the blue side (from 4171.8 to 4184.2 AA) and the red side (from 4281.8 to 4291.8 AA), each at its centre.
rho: 4223.0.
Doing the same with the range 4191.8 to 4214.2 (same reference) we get 4208.0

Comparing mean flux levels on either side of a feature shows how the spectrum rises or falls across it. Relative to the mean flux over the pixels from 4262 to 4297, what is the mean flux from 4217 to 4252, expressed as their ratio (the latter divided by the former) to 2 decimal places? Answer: 1.01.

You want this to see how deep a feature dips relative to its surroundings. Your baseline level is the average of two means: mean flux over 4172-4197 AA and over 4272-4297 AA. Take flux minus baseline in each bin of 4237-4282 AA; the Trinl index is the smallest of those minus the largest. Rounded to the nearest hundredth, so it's -1.08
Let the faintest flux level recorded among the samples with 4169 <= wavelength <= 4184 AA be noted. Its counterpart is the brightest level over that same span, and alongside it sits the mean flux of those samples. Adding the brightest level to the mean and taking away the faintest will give 4.30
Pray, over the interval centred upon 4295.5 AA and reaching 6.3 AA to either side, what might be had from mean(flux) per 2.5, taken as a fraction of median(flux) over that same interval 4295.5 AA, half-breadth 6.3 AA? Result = 0.385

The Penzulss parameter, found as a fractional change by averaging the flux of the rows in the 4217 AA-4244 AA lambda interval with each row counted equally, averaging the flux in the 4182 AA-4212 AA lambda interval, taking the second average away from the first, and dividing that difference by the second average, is -0.020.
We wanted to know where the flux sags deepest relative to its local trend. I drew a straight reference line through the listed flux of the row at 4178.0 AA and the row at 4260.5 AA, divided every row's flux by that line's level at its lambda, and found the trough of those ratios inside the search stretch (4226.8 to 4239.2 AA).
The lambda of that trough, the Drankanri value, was 4235.5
